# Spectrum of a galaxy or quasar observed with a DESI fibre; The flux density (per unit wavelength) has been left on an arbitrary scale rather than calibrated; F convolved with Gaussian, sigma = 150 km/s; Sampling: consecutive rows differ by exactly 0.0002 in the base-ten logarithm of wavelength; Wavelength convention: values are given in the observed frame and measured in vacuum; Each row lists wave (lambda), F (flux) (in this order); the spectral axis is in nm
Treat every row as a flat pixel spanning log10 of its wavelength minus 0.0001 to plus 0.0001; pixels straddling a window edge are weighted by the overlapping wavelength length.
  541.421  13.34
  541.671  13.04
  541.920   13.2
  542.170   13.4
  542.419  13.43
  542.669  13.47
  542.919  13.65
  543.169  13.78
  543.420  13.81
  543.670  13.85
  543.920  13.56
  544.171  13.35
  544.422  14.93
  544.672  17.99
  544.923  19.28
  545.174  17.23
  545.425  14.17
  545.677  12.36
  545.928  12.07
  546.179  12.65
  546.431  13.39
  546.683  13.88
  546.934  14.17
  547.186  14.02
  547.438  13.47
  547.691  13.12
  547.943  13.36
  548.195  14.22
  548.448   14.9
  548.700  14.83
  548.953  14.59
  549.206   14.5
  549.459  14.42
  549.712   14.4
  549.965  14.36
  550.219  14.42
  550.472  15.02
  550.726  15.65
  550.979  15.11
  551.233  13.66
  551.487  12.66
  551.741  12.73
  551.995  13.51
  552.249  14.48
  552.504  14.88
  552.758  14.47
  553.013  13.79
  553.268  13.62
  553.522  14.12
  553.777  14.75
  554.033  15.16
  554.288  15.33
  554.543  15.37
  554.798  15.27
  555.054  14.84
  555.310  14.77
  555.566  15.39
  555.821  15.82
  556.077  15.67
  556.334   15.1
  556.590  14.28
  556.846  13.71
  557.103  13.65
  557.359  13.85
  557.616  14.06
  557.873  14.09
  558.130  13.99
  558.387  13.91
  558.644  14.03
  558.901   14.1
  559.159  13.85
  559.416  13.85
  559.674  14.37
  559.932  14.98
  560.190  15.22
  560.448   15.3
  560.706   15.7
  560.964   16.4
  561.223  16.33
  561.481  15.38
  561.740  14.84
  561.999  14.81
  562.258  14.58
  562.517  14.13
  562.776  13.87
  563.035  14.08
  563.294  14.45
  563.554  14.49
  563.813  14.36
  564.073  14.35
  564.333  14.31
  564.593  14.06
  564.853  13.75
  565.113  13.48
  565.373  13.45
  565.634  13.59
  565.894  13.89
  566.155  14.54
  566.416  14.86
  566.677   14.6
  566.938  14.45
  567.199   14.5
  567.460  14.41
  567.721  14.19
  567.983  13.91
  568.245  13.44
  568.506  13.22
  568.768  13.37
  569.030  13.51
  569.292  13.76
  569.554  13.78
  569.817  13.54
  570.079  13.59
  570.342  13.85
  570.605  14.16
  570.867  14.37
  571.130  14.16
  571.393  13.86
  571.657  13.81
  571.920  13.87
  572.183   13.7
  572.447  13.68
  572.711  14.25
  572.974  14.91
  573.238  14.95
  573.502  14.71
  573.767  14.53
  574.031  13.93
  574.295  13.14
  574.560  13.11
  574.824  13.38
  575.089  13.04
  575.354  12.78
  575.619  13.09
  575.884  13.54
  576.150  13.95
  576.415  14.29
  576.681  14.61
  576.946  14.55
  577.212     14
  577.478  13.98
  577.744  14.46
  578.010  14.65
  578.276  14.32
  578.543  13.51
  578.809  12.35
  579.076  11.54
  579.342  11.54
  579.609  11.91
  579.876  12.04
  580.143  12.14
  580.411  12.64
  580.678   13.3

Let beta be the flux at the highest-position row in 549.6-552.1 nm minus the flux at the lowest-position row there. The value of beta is -0.9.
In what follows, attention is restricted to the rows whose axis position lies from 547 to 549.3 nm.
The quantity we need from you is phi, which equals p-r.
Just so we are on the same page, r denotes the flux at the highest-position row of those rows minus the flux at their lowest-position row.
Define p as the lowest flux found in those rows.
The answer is 12.6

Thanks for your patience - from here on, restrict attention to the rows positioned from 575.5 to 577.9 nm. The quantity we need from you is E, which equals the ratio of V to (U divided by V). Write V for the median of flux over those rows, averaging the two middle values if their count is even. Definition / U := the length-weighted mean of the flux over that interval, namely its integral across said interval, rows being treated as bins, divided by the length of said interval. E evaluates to 13.9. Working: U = 14.1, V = 14.0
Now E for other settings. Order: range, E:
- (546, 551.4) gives 14.6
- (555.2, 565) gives 14.1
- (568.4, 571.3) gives 13.8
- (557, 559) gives 14.1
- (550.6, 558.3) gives 14.5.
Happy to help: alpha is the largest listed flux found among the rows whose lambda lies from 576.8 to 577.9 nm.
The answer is 14.55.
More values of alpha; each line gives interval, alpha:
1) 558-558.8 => 14.03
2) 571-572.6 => 14.16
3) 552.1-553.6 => 14.88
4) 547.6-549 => 14.9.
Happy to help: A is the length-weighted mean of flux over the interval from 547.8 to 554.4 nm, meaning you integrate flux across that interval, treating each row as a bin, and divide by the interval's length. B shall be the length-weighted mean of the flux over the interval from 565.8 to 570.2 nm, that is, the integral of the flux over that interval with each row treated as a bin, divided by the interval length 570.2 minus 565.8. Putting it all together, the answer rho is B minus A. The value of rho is -0.4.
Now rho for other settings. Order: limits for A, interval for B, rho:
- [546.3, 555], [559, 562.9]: 0.6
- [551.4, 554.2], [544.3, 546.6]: 0.8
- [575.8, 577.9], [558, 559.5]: -0.2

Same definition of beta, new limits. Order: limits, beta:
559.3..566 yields 0.0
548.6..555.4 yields -0.1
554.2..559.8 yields -1.0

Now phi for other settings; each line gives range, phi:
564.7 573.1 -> 12.1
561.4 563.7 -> 14.8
